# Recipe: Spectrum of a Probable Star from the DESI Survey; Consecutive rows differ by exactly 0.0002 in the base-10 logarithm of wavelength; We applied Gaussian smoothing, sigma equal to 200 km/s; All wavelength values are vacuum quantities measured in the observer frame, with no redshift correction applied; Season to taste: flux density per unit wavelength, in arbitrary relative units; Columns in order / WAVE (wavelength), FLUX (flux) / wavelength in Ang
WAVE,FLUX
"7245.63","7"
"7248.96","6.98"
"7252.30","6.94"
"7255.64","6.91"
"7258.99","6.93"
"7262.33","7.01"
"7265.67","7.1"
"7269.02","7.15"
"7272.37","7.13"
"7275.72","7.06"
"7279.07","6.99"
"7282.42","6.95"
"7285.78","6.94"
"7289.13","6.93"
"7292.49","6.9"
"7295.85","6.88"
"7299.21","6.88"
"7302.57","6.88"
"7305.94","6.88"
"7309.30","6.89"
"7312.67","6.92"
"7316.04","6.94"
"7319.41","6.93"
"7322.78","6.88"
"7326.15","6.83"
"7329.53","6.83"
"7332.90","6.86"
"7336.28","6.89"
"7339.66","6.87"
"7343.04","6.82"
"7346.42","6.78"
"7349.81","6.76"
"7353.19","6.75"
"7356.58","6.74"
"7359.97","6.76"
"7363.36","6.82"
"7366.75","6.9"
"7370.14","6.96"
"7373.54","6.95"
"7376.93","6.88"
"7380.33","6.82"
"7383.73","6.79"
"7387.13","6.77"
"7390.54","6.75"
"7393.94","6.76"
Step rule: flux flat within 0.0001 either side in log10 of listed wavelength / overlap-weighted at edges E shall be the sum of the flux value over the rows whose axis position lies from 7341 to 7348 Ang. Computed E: 13.60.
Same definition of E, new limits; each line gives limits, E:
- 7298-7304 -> 13.76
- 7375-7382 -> 13.70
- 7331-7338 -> 13.75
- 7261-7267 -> 14.11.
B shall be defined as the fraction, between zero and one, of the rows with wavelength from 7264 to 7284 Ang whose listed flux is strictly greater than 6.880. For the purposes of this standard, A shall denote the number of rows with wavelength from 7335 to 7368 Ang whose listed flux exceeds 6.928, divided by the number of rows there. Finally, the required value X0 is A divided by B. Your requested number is 0.0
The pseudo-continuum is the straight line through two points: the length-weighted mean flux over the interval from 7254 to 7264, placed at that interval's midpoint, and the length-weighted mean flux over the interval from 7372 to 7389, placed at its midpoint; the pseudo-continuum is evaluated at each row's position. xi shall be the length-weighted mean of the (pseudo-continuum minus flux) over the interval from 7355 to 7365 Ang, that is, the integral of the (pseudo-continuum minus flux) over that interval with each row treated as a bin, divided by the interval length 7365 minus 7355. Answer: 0.08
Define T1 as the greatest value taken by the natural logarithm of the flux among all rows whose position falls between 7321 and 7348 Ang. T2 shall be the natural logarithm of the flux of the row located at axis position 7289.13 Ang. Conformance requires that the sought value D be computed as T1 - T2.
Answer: -0.01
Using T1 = 1.93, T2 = 1.94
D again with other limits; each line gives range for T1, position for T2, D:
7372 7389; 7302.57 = 0.01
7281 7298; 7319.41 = 0.00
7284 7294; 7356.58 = 0.03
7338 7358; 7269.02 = -0.04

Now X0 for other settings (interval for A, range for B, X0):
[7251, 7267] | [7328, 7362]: 8.0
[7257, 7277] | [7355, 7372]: 2.5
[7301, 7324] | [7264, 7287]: 0.3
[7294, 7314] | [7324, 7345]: 0.0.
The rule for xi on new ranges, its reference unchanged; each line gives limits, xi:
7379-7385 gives 0.03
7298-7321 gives 0.00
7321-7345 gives 0.03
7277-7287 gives -0.04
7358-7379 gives -0.03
